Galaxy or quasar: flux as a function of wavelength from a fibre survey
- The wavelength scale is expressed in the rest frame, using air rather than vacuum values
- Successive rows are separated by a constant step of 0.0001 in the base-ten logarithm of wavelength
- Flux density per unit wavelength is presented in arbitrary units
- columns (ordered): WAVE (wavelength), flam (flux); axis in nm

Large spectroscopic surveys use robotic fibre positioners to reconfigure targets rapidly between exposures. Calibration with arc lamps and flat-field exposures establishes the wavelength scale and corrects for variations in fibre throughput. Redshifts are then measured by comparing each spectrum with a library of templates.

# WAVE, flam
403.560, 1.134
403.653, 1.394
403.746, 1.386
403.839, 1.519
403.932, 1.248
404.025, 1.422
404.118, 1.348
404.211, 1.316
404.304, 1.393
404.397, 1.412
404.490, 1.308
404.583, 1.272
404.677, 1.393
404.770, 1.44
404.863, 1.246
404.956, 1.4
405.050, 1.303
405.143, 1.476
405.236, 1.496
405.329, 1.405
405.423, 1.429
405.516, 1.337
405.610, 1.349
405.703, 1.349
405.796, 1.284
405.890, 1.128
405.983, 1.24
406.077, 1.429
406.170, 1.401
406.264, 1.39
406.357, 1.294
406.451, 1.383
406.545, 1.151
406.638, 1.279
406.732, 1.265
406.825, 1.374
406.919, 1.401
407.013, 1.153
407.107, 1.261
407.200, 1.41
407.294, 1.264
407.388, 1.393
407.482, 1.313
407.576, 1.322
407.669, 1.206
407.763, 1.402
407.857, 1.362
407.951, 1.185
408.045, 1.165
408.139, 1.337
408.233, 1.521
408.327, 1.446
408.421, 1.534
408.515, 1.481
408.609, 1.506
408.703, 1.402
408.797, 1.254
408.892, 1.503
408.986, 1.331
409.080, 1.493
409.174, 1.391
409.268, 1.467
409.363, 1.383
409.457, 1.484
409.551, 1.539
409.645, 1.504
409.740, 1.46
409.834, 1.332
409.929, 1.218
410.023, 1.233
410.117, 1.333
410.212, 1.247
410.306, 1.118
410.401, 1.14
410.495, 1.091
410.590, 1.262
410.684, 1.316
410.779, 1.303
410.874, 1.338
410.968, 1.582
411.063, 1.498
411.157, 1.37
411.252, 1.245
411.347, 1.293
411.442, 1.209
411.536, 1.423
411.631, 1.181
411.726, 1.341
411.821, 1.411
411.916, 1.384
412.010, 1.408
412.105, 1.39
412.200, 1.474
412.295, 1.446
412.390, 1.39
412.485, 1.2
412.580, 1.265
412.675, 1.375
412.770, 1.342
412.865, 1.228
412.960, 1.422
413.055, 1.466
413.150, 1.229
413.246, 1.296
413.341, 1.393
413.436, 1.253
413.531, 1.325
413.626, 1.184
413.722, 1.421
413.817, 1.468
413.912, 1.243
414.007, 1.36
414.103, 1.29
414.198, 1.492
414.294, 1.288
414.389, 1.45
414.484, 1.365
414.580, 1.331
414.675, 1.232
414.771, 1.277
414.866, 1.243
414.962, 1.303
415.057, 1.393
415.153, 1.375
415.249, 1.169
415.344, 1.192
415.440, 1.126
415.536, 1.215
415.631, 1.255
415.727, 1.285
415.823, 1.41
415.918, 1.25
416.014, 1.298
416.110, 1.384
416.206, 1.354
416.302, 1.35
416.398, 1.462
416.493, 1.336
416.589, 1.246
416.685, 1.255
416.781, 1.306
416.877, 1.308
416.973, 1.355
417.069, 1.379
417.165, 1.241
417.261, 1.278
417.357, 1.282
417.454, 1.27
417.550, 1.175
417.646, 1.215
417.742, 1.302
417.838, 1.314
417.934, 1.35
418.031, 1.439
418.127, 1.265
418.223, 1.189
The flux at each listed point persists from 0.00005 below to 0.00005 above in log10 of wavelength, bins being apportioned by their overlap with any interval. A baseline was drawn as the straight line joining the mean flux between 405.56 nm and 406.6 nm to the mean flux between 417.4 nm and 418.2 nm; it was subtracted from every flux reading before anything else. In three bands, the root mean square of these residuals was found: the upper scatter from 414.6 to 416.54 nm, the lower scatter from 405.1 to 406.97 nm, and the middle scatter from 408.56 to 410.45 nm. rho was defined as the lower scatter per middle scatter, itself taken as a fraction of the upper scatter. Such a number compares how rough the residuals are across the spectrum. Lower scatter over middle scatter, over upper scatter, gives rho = 8.3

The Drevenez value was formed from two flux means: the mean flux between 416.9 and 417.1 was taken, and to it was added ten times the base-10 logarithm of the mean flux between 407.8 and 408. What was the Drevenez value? 2.4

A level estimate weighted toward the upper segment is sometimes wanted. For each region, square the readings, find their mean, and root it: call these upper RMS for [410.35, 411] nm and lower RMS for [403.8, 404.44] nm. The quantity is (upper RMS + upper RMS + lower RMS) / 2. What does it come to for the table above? 1.990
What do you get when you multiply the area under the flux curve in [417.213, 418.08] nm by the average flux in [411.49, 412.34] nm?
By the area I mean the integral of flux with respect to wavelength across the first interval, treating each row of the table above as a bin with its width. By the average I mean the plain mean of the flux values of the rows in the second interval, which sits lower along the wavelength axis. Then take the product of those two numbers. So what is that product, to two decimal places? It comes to 1.55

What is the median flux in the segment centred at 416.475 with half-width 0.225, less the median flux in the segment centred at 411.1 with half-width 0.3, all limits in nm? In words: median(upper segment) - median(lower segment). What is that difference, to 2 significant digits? -0.018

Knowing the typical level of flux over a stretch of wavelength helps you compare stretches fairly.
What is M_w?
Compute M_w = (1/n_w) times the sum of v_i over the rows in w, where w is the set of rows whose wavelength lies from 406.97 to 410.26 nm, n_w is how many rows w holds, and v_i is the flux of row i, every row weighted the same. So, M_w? 1.37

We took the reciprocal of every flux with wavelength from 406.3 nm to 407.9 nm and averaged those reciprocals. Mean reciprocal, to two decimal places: 0.77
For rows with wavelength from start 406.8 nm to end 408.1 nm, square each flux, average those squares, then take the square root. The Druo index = 1.30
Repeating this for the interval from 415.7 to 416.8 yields 1.33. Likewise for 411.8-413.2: 1.36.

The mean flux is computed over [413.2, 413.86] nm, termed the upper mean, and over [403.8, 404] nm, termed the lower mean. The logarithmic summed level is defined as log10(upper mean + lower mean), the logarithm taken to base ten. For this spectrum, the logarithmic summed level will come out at 0.434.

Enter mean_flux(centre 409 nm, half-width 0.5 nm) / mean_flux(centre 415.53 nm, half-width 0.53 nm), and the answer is 1.12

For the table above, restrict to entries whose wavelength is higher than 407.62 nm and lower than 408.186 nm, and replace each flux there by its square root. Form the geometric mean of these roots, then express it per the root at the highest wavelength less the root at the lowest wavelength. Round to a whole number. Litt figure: 19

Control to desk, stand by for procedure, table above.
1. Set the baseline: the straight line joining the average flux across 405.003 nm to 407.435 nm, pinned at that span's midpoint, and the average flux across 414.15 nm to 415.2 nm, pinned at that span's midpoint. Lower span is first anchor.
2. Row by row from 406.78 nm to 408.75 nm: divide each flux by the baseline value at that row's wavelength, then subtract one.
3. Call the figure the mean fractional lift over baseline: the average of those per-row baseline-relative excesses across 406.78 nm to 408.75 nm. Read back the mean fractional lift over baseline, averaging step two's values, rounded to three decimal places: 0.015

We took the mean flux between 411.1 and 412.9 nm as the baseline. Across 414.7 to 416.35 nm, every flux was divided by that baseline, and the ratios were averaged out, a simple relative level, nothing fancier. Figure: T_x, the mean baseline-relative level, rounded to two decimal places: 0.96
